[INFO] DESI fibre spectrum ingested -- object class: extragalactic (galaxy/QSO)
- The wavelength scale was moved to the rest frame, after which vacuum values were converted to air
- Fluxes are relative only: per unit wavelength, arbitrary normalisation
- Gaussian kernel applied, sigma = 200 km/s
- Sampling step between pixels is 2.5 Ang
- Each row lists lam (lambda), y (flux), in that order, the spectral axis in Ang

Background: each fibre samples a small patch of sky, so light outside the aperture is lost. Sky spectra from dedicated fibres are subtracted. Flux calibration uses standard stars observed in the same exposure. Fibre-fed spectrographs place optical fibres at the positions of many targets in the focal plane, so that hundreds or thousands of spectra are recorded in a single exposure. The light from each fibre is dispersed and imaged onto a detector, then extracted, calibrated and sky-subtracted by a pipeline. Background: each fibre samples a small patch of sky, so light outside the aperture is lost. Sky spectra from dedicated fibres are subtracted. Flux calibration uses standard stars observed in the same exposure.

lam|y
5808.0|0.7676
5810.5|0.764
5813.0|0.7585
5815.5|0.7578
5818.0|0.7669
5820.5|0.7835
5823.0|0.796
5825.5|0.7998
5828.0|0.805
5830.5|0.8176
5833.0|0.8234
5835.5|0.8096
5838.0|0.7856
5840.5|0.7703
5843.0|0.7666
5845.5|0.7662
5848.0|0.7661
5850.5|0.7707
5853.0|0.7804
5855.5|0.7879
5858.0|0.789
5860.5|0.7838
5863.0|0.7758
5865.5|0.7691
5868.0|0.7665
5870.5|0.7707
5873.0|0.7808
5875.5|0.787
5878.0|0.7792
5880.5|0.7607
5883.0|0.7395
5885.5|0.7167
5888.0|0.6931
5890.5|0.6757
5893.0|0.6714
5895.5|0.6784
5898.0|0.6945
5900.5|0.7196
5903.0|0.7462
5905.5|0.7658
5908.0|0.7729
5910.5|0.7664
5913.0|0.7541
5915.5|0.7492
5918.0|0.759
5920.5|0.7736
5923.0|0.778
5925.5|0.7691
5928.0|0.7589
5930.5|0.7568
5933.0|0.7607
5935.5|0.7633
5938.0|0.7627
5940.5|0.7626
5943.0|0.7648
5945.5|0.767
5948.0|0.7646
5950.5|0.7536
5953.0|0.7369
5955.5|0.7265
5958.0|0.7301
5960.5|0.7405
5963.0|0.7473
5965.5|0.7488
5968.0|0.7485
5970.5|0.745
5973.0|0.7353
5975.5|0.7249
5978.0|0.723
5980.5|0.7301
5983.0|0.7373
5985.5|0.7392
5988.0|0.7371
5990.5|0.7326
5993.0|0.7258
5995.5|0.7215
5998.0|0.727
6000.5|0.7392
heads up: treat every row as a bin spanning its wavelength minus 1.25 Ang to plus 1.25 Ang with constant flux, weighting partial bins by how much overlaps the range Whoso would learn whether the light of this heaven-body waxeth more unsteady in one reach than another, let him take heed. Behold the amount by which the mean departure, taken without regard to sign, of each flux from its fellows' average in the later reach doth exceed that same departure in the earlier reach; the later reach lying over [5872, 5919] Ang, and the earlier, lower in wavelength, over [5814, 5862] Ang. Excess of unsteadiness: 0.018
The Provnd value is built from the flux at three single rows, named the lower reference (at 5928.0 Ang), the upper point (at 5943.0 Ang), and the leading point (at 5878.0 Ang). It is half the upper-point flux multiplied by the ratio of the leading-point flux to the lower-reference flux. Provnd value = 0.393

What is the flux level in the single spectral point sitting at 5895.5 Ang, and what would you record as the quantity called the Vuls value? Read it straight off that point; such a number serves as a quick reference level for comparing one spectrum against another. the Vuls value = 0.6784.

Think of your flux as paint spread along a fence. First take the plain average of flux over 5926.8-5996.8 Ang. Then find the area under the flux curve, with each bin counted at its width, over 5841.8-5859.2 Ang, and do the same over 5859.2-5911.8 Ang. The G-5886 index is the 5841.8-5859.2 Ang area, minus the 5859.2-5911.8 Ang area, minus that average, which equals -26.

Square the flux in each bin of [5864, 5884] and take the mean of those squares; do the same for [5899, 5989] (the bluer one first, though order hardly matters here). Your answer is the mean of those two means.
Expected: 0.58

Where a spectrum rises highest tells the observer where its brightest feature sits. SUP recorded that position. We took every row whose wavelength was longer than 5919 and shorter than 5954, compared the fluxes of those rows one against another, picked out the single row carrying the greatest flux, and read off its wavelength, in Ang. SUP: 5923.0 Ang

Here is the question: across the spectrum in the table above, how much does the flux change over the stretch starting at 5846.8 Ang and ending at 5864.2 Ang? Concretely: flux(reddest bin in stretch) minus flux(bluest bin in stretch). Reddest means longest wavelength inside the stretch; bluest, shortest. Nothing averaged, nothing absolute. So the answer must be 0.010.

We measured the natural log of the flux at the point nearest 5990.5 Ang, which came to -0.311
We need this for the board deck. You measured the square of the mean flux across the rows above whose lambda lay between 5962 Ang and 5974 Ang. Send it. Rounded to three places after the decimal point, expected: 0.555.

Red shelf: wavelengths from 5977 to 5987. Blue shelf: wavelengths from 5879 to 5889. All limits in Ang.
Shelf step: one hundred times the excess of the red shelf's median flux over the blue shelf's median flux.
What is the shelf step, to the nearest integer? 1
